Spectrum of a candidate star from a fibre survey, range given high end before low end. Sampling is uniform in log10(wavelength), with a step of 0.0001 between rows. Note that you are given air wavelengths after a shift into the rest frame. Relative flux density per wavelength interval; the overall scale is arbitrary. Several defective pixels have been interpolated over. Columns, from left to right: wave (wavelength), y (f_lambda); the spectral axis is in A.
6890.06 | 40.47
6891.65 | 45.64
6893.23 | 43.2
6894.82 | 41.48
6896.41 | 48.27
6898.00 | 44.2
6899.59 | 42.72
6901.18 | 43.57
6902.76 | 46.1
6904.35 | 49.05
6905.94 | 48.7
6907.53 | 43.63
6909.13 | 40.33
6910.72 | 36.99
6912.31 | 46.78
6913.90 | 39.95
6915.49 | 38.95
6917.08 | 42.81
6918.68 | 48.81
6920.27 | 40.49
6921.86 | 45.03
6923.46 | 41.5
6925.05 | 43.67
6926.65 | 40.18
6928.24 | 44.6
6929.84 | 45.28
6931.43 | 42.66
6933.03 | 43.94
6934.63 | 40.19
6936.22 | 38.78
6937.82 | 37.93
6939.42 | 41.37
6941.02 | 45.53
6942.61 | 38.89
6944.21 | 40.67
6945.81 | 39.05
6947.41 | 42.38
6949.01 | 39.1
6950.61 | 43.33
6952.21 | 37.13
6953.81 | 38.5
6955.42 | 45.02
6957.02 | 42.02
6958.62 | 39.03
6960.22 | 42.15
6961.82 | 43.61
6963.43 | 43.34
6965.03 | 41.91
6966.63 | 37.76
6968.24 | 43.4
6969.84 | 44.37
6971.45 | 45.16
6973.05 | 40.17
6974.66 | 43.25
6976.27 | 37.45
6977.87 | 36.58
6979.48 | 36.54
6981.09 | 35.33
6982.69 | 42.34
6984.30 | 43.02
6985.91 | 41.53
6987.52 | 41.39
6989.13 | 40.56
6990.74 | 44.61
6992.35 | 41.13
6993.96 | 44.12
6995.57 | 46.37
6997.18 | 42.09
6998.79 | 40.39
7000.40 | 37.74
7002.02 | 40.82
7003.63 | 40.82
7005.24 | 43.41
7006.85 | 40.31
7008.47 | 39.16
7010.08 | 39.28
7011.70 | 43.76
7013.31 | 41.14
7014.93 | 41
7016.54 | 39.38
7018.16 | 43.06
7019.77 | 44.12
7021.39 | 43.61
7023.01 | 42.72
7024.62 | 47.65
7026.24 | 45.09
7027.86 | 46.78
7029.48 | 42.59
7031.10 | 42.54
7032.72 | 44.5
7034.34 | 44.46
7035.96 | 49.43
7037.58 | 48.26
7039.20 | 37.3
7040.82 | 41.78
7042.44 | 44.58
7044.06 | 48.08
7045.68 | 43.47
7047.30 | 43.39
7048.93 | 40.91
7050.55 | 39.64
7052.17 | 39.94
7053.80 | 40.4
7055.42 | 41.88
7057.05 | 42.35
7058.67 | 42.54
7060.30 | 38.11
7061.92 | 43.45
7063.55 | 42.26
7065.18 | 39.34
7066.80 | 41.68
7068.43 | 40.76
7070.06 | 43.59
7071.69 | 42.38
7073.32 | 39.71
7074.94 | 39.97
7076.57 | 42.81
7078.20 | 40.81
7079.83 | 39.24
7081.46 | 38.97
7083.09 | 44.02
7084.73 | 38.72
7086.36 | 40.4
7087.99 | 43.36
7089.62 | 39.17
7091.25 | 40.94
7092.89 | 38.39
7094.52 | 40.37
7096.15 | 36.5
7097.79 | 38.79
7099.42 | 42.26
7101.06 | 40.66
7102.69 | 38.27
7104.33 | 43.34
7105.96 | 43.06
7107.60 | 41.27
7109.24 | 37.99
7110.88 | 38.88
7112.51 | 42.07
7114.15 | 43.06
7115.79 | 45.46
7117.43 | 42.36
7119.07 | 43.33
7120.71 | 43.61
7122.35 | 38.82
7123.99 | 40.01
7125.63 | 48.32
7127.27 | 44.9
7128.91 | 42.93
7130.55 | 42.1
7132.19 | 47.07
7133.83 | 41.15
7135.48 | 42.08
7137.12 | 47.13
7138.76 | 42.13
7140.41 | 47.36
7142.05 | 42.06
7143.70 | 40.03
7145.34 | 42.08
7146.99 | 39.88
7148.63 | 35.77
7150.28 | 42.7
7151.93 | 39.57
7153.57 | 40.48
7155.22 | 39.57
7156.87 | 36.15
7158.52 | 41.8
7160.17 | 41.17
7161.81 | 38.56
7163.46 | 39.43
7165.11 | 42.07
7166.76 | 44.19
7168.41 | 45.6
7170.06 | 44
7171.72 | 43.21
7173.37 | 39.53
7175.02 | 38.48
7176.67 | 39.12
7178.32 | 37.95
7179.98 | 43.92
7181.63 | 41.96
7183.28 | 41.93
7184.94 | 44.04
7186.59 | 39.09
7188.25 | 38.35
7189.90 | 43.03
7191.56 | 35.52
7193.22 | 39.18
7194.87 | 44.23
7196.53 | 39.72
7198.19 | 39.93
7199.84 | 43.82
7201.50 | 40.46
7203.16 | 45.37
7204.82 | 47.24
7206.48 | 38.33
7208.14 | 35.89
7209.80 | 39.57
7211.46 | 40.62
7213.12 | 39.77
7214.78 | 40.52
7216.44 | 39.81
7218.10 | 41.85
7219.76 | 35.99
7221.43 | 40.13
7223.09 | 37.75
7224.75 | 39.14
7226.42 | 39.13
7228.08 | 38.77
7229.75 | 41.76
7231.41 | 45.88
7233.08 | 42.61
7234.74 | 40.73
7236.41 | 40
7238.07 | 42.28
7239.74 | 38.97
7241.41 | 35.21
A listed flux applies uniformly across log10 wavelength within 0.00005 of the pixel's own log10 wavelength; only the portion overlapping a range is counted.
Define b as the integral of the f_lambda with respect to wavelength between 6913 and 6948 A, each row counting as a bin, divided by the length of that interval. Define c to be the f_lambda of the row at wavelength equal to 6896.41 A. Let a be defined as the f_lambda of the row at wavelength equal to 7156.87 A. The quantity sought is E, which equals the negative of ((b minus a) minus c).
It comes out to 42.5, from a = 36.15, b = 42.0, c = 48.27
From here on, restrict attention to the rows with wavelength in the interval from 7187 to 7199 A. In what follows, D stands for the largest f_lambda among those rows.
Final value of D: 44.23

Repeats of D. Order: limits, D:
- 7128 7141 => 47.36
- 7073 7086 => 44.02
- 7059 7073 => 43.59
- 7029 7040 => 49.43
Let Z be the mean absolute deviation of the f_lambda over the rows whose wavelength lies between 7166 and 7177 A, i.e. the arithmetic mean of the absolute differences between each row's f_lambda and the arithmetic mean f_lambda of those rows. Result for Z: 2.55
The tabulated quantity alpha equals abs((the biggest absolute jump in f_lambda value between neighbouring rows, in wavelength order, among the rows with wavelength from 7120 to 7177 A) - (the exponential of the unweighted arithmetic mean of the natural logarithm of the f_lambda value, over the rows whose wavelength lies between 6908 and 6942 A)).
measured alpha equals 33.8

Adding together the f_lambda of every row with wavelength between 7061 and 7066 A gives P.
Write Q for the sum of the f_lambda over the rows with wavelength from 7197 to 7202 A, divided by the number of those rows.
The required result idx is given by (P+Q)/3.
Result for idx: 55.48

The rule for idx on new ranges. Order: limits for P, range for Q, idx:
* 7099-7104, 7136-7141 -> 55.58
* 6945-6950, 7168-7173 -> 54.93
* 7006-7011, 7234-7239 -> 53.25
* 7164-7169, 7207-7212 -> 56.85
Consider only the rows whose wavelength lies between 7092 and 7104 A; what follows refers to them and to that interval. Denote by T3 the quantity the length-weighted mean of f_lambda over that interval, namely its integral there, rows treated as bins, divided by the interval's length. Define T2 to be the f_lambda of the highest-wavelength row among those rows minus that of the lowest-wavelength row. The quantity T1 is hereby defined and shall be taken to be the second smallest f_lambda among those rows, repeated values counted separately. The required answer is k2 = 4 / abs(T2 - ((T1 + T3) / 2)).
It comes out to 0.103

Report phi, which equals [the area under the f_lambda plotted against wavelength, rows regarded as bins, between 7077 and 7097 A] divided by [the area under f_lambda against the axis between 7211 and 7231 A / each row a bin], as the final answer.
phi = 1.01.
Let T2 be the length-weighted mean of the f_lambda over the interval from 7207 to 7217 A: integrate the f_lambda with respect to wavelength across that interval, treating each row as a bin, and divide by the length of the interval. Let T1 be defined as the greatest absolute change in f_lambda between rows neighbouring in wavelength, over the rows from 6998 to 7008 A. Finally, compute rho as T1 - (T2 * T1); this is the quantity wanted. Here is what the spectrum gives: -119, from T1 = 3.1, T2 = 39.3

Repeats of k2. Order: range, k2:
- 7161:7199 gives 0.105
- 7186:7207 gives 0.099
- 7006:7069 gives 0.100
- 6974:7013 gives 0.105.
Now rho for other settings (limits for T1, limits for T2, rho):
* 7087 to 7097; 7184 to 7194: -163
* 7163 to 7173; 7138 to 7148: -109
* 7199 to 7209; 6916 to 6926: -379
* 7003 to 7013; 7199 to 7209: -183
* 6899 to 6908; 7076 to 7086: -201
